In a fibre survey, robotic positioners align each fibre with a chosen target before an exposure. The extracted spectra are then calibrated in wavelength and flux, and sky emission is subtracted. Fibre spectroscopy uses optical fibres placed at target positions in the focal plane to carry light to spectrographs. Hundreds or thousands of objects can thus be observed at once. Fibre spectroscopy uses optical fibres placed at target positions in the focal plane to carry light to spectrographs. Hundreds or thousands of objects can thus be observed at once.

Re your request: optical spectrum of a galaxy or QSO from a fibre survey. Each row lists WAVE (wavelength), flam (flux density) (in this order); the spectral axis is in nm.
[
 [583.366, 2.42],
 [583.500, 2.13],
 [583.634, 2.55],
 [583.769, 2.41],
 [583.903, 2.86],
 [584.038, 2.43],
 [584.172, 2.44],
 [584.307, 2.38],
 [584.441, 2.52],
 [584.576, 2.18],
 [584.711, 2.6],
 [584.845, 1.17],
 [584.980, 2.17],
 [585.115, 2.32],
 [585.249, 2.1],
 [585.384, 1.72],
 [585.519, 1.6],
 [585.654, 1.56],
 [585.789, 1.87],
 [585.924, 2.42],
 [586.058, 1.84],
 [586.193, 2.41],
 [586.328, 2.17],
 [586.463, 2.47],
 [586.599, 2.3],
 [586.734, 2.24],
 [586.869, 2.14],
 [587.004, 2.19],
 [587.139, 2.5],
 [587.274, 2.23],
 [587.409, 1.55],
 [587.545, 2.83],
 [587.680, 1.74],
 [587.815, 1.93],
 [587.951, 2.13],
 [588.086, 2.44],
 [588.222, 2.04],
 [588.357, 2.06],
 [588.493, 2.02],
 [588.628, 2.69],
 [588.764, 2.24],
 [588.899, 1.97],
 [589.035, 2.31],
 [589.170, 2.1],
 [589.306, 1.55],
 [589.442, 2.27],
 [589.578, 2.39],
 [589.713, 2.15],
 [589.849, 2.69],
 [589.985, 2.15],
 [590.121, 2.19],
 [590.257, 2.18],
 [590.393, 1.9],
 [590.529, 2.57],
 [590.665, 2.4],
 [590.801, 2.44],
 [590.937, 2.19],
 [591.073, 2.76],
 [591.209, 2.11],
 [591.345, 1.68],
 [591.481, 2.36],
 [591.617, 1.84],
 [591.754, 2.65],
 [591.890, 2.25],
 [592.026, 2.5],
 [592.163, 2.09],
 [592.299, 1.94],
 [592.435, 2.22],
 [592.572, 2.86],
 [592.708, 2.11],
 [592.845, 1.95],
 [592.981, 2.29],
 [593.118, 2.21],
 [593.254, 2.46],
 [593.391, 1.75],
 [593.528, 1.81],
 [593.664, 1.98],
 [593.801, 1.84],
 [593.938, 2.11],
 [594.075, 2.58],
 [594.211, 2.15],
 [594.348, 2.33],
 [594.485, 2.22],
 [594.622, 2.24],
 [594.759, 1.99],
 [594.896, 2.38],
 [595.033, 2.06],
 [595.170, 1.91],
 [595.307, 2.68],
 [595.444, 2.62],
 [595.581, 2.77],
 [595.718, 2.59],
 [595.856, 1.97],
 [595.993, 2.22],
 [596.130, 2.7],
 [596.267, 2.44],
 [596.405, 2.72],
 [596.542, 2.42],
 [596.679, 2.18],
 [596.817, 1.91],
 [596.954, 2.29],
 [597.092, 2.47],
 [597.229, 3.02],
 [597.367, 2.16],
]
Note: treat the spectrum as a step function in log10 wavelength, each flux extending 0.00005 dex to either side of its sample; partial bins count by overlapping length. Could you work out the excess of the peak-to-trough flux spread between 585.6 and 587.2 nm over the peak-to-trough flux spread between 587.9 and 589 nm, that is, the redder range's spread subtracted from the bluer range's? 0.2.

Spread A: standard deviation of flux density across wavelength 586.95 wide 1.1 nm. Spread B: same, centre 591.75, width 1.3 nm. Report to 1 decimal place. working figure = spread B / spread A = 1.1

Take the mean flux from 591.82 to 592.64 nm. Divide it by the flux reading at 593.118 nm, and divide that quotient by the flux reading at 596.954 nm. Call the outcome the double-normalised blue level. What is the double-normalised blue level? 0.46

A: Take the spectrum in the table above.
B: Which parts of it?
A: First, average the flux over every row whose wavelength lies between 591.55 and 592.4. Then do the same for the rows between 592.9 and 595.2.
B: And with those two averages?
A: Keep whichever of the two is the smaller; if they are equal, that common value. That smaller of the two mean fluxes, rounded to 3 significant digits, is 2.14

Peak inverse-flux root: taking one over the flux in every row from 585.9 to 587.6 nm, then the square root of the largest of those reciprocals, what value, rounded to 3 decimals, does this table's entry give 0.803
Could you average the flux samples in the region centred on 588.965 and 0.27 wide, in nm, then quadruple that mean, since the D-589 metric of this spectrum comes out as 8.6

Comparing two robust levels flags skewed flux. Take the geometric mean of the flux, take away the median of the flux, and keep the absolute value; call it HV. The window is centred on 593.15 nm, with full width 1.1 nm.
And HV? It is 0.013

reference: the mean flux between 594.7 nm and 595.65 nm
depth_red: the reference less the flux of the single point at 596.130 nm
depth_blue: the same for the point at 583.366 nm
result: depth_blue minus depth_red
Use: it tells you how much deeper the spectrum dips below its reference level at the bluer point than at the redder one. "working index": 0.28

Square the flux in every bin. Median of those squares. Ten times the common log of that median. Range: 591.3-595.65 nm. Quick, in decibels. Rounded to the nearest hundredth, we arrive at 6.91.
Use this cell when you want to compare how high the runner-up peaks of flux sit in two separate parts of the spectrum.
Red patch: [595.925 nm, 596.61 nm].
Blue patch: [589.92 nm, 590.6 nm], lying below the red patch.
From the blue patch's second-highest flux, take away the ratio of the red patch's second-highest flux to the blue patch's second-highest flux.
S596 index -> 1.0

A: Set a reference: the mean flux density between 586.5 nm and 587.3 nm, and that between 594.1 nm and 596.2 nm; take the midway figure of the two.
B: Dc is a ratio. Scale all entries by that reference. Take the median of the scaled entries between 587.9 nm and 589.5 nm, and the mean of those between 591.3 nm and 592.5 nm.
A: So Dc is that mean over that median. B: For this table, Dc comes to 1.03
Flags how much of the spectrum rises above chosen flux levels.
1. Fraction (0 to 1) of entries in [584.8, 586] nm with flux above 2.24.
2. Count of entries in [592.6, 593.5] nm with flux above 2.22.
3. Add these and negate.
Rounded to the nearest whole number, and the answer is -2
